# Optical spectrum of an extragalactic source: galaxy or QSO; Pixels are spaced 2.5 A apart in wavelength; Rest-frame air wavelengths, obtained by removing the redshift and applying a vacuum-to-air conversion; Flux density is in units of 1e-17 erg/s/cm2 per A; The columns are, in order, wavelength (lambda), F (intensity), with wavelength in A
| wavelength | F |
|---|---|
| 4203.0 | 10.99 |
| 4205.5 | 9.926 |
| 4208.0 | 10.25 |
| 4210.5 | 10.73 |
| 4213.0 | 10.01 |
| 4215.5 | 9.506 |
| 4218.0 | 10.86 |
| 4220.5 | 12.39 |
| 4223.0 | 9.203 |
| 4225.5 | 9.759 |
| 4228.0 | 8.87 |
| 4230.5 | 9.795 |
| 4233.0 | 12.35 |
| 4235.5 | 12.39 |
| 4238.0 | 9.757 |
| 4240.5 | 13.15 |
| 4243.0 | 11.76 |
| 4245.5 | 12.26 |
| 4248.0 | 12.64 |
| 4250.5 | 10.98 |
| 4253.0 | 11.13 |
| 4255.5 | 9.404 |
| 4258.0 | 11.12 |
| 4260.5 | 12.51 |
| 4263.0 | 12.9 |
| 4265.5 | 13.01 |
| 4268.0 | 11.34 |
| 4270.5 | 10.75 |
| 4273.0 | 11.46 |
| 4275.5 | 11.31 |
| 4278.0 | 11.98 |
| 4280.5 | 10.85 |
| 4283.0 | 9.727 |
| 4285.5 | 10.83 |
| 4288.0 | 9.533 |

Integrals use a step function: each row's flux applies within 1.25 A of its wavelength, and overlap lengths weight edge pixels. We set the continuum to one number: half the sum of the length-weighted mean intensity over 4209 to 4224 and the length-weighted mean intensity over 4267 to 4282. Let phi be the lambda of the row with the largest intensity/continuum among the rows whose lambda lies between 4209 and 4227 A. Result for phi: 4220.5 A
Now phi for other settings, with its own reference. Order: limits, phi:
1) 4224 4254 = 4240.5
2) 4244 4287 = 4265.5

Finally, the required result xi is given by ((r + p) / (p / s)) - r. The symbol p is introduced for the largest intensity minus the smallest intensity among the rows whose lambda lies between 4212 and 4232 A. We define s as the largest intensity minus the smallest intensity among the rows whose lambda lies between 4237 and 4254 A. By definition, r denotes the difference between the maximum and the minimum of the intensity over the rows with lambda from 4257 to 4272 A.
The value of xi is 3.31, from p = 3.52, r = 2.3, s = 3.39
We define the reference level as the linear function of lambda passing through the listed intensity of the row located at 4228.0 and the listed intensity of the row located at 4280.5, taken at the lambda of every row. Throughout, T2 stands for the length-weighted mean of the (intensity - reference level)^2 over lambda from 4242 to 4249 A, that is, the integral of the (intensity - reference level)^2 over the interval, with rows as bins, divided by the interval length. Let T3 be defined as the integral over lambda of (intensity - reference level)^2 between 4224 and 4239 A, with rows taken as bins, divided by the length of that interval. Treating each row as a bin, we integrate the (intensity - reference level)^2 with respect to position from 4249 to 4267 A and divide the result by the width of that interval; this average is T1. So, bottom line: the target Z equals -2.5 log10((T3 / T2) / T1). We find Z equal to 2.1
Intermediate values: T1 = 3.7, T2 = 7.3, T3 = 4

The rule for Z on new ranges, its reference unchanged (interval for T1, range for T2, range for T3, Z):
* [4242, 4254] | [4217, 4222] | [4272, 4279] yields 4.4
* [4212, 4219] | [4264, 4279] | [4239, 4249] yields -0.4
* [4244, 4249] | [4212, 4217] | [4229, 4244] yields 1.0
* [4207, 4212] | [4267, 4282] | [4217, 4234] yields -0.3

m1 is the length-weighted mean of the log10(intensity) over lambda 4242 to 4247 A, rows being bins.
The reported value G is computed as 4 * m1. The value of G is 4.32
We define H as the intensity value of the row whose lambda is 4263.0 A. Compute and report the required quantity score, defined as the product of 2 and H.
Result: 25.8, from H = 12.9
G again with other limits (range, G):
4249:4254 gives 4.19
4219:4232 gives 4.00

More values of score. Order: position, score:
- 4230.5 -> 19.6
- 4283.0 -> 19.5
